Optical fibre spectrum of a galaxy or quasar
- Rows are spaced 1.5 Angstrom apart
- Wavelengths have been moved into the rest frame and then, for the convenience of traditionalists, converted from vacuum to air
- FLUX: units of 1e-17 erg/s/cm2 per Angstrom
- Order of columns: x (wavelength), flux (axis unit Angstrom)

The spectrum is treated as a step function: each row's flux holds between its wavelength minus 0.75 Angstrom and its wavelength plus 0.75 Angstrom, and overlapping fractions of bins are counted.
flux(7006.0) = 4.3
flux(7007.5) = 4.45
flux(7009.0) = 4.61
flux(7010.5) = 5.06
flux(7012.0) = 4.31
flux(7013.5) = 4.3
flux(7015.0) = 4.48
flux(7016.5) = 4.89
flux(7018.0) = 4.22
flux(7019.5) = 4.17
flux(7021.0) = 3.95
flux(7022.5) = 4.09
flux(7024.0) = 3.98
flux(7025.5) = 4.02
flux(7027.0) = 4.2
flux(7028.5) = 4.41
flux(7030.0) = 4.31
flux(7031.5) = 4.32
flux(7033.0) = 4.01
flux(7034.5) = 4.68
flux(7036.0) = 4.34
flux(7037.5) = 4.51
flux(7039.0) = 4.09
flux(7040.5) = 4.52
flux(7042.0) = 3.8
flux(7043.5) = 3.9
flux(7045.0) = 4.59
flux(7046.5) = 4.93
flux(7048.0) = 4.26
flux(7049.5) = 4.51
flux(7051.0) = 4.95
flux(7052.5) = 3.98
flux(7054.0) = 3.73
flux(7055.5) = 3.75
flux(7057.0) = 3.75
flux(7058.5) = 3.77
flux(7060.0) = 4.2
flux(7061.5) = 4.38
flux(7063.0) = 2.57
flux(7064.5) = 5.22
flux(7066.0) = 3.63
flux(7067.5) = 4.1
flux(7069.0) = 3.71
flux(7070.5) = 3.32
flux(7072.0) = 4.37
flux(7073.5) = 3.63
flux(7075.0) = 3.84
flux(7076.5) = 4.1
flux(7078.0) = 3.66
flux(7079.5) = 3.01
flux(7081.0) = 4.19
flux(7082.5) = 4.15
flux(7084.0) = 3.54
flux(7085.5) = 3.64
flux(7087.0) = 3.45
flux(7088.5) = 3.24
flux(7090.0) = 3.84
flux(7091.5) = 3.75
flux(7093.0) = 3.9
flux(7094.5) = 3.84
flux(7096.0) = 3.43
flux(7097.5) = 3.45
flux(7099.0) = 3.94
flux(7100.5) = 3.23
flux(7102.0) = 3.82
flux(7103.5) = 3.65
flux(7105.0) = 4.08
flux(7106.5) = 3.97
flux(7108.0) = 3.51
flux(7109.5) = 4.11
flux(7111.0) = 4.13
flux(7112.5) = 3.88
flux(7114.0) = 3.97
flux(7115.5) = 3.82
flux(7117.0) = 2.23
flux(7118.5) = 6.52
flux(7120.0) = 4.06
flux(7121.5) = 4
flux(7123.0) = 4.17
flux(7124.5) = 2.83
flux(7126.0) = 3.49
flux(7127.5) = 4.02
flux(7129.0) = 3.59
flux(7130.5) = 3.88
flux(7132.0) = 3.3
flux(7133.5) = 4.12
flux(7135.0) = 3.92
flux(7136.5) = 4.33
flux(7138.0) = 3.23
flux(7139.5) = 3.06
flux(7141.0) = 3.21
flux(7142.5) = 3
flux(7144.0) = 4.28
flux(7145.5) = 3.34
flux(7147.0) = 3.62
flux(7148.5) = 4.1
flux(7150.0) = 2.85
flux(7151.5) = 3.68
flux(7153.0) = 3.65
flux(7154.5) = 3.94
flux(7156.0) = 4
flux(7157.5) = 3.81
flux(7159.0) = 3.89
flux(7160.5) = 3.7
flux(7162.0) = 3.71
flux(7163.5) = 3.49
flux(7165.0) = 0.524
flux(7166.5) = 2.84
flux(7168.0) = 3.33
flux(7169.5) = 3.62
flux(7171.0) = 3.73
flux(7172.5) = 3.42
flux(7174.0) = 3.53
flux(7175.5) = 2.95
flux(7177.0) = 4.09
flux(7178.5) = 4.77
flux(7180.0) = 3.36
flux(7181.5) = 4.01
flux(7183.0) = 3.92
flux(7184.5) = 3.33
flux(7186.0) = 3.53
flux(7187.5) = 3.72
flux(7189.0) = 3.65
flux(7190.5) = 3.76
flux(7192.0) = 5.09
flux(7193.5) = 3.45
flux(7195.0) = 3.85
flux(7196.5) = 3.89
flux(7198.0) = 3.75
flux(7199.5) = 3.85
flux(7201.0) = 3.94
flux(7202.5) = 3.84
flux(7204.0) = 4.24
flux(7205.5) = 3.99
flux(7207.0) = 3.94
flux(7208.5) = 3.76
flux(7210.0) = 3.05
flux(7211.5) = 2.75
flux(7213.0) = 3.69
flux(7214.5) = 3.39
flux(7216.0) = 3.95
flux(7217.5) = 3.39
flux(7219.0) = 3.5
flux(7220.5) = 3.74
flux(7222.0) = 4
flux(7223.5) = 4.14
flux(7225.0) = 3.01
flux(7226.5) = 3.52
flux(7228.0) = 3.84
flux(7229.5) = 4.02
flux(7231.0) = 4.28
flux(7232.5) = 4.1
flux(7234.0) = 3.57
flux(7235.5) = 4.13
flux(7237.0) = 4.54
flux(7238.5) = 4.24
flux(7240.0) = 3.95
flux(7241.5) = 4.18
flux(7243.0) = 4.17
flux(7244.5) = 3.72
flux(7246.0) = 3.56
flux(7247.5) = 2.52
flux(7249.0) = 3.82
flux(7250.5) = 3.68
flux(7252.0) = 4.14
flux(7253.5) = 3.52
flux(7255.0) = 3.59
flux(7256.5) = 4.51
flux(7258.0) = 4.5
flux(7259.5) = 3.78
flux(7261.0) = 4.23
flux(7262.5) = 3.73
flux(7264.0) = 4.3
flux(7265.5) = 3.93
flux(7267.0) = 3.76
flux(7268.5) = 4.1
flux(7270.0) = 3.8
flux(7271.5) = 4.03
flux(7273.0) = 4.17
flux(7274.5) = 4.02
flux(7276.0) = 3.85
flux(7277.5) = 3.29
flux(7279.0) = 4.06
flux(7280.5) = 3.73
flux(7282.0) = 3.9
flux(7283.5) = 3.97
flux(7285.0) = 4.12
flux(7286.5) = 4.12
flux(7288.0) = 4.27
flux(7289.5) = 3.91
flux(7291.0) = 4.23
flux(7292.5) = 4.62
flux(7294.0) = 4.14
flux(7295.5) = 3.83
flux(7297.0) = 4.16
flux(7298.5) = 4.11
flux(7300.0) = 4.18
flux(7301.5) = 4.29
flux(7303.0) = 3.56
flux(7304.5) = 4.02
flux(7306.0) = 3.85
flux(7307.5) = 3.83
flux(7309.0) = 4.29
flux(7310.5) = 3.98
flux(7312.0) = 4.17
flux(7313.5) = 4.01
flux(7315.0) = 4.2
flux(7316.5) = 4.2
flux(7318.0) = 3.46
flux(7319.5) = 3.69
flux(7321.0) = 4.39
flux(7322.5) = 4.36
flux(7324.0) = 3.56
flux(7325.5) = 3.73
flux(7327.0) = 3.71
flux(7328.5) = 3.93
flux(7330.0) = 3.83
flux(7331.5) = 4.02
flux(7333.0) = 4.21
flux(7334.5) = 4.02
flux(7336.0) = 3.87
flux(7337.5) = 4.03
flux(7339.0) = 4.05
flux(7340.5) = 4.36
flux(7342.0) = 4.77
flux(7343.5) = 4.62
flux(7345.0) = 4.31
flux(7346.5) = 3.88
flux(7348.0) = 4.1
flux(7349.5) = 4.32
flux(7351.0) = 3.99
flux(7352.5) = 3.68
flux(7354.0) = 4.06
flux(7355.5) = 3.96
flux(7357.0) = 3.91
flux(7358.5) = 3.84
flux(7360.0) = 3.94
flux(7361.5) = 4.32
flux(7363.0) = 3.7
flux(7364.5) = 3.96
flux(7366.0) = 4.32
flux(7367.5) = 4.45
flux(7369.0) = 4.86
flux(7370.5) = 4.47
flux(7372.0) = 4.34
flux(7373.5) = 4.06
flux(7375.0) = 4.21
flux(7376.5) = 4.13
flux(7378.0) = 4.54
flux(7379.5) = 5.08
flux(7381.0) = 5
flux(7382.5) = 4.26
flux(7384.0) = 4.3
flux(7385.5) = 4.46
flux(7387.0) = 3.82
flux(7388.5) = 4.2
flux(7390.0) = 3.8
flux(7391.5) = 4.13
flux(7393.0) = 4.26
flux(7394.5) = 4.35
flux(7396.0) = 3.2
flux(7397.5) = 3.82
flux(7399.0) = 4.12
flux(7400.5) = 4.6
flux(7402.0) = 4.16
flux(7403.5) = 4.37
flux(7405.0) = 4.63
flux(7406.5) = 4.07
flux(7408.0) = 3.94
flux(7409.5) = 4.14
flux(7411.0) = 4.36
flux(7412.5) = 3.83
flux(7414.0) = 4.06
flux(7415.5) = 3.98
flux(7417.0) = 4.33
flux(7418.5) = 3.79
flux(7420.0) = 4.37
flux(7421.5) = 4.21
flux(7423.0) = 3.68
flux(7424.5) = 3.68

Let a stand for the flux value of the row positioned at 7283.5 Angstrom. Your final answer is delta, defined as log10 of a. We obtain 0.599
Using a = 3.97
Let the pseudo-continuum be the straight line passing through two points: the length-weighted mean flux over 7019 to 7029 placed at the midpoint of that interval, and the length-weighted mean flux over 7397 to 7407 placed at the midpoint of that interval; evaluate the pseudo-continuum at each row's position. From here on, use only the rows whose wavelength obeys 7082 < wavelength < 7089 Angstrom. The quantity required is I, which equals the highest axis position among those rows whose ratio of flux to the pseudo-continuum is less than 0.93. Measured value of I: 7088.5 Angstrom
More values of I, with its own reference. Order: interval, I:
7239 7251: 7250.5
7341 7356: 7352.5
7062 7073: 7070.5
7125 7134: 7132.0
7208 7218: 7217.5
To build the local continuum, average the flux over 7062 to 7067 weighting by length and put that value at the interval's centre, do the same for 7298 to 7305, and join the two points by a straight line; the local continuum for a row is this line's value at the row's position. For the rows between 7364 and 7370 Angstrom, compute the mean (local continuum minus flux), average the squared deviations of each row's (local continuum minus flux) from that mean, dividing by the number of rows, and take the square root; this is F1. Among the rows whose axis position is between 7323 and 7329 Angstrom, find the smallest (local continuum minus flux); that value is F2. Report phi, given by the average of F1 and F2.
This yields 0.22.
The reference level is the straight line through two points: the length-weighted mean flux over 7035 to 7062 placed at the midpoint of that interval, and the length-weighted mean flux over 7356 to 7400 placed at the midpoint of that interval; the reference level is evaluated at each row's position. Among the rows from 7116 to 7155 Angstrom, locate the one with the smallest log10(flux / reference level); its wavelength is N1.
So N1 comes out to 7117.0 Angstrom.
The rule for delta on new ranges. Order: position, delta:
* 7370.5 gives 0.650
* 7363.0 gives 0.568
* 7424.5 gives 0.566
